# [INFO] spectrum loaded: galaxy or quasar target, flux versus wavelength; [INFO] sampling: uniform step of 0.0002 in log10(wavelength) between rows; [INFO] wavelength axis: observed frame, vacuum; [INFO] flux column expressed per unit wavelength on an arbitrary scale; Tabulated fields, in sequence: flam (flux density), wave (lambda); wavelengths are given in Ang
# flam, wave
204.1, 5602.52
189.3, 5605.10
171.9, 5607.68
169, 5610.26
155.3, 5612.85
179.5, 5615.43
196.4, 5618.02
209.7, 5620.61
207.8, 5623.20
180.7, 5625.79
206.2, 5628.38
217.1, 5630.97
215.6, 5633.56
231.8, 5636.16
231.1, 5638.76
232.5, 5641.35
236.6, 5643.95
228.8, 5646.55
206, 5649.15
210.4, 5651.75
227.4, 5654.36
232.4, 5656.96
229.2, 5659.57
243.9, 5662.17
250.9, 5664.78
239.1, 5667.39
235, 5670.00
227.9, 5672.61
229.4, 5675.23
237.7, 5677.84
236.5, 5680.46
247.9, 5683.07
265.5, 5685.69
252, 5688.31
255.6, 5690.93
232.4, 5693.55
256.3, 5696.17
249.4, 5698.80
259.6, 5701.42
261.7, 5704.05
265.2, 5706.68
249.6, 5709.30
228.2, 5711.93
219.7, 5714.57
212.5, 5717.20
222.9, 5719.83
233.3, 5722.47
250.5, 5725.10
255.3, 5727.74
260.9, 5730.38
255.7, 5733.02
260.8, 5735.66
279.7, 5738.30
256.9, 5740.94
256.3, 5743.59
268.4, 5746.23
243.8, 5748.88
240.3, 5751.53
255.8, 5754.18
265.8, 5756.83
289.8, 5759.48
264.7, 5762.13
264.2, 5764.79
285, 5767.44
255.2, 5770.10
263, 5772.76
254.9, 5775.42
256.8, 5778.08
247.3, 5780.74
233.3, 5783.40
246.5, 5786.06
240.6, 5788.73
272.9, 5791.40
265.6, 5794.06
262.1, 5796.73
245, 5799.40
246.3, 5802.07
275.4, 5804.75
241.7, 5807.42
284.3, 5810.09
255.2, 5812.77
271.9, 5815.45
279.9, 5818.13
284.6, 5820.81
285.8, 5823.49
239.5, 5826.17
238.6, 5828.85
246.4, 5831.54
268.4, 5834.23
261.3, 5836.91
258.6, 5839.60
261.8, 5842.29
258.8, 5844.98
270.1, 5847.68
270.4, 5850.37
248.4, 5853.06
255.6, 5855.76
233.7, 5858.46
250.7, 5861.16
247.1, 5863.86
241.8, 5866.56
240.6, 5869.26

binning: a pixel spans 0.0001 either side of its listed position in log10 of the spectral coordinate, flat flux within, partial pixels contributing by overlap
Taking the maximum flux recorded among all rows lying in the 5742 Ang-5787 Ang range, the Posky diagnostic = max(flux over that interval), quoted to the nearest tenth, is 289.8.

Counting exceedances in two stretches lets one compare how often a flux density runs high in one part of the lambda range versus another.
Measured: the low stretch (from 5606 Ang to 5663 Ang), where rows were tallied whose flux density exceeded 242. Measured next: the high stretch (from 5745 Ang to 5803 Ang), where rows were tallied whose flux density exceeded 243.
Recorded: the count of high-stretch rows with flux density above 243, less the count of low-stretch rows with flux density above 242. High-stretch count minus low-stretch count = 18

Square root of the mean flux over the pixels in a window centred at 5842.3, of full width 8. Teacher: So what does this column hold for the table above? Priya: 16.1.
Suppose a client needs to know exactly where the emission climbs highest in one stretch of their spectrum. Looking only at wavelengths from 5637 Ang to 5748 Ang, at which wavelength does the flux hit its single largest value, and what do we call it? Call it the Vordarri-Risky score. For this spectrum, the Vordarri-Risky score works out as 5738.30 Ang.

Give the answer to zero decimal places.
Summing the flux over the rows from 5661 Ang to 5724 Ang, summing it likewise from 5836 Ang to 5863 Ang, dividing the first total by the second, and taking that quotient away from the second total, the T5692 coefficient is 2567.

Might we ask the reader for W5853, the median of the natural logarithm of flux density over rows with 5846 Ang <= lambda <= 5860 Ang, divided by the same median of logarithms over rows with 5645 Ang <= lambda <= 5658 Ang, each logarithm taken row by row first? 1.02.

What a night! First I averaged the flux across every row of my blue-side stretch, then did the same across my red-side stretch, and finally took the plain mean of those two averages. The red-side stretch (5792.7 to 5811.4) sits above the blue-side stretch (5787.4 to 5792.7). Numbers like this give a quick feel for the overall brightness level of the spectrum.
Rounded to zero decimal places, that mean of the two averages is 258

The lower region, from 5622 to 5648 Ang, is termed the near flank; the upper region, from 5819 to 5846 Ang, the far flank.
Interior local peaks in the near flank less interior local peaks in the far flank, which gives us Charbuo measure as 0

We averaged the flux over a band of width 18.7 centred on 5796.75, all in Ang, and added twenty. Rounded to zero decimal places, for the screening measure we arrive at 278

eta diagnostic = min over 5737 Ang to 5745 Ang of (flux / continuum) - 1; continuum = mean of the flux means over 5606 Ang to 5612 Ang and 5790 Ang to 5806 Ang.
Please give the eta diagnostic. 0.19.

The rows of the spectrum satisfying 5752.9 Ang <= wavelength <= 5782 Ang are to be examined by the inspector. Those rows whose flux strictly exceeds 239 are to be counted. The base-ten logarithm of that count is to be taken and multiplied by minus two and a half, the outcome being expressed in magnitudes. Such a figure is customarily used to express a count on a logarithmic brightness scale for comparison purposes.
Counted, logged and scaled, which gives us -2.60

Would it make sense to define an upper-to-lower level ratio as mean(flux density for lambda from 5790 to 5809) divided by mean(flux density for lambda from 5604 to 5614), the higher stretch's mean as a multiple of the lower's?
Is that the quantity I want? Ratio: 1.51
